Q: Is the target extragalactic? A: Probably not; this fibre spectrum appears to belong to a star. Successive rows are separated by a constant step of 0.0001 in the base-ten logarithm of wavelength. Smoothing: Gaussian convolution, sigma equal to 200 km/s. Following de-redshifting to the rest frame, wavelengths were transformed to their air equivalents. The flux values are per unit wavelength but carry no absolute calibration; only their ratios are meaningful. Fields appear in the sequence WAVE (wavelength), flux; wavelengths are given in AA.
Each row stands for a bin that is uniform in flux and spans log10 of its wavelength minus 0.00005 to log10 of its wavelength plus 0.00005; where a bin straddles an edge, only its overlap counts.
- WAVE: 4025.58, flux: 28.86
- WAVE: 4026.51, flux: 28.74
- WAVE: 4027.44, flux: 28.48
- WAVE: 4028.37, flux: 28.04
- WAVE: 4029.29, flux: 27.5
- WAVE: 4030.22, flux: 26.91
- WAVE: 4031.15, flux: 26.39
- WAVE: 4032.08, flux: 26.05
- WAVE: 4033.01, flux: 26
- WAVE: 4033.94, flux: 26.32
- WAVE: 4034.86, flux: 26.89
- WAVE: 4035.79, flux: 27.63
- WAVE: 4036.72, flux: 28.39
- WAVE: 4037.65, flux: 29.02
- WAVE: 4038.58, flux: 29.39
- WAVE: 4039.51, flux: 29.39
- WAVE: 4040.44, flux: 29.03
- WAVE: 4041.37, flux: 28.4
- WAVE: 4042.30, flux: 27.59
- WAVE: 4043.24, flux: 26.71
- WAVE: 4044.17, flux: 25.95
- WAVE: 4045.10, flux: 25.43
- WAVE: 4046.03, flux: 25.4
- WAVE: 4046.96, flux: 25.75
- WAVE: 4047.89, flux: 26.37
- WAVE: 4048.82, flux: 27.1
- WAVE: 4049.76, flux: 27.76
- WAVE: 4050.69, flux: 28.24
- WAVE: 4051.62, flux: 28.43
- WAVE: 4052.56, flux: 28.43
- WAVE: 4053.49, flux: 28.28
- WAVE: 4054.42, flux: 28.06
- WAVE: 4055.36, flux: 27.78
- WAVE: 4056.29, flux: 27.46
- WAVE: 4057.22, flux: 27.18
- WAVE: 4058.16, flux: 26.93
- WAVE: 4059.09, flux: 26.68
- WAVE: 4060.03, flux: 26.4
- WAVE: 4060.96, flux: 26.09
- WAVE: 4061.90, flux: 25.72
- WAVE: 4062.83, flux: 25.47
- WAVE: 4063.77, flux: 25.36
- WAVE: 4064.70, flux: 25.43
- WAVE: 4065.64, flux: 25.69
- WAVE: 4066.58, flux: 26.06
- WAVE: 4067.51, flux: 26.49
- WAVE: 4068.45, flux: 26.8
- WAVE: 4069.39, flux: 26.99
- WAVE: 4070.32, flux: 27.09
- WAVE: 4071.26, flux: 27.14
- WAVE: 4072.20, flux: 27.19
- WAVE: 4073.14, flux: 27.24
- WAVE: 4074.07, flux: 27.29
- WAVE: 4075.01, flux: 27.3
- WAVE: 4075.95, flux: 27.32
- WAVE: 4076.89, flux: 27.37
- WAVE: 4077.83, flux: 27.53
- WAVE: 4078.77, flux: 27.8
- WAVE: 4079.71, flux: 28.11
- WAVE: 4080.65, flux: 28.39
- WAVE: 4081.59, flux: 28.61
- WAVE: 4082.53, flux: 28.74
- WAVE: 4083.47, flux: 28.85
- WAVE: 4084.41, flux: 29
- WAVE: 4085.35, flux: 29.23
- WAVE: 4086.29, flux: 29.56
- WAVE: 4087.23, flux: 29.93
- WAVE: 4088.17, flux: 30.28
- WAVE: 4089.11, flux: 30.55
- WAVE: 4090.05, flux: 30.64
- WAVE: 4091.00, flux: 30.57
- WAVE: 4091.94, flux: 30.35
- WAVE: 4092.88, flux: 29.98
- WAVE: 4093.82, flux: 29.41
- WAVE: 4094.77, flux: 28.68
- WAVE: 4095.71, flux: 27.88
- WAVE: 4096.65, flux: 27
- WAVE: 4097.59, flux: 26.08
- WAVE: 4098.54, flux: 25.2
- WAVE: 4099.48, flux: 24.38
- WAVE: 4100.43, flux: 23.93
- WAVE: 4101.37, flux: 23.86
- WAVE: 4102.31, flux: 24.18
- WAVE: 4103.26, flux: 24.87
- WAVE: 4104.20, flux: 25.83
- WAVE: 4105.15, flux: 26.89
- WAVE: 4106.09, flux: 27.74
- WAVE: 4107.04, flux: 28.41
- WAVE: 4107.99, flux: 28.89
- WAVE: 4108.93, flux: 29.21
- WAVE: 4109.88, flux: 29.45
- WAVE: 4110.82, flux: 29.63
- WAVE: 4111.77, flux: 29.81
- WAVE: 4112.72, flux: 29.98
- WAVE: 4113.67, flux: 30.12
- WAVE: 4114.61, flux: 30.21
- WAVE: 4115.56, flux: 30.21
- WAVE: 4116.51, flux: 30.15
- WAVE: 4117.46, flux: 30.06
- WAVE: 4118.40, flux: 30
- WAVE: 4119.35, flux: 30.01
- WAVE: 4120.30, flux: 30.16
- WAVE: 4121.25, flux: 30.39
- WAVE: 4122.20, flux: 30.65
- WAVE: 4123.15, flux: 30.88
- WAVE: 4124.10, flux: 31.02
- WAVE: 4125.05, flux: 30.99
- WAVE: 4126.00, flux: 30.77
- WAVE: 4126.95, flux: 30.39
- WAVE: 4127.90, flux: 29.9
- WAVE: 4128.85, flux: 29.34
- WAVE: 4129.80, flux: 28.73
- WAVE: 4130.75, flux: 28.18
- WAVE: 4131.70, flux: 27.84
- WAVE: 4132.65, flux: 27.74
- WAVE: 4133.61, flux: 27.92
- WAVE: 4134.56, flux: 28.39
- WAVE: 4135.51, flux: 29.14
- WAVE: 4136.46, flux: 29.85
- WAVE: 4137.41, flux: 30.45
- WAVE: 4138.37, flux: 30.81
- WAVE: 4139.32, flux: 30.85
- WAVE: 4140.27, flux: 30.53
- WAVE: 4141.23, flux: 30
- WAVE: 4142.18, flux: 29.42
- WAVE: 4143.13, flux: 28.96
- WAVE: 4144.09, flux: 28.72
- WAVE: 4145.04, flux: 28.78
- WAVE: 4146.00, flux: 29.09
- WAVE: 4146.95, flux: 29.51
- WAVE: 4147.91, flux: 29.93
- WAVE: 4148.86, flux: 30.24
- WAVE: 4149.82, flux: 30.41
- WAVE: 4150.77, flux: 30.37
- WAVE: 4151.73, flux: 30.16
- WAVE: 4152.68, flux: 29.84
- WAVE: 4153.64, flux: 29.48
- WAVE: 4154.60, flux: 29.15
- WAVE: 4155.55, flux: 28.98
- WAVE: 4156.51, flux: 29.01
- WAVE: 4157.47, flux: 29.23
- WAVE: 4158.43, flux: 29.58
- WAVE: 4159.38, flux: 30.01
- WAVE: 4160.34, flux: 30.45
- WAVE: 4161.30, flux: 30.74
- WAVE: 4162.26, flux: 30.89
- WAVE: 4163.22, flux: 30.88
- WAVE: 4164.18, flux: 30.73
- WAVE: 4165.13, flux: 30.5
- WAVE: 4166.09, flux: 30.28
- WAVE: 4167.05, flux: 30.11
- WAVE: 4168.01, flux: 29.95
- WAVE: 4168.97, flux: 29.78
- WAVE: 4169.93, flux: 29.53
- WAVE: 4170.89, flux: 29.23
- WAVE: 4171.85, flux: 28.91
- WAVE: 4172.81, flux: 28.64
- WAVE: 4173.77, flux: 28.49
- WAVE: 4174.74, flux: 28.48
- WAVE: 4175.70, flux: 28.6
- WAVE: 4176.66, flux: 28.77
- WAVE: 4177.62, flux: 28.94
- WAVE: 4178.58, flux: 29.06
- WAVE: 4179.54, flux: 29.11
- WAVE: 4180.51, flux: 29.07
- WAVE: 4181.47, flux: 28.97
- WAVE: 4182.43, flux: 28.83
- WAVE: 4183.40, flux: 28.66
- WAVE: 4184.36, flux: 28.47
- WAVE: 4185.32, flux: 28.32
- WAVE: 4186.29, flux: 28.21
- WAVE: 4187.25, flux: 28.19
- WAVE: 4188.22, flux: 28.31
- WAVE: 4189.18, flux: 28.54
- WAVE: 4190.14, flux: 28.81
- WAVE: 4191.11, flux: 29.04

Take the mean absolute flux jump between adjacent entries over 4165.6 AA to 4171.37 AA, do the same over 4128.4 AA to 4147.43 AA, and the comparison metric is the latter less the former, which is 0.19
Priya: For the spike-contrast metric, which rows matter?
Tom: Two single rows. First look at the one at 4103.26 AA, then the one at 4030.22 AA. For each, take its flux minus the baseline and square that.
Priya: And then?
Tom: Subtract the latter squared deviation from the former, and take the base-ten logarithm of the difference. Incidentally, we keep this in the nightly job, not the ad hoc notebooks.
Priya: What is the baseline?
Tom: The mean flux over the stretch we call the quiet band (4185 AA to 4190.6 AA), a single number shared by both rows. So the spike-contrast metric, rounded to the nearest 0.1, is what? 1.0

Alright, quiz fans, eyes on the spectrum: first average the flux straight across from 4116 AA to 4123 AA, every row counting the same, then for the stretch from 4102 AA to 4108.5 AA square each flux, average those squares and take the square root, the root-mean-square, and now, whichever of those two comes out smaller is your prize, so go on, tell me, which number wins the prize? 26.7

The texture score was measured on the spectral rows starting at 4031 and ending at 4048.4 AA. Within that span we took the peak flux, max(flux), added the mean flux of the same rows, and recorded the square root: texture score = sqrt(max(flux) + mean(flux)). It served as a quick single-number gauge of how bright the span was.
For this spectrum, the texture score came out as 7.5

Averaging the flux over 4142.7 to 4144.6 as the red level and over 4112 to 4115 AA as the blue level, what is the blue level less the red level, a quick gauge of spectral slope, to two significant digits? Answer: 1.3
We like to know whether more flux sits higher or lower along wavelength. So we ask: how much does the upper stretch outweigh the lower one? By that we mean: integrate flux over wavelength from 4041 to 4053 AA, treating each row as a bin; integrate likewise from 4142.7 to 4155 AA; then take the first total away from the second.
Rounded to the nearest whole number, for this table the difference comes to 40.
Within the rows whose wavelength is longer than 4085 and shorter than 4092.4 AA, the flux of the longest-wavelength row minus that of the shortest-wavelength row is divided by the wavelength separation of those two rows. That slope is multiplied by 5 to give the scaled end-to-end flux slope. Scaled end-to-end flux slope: 1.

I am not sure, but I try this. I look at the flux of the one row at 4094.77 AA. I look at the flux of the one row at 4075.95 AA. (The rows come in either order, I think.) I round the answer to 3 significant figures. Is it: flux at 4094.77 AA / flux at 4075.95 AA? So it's 1.05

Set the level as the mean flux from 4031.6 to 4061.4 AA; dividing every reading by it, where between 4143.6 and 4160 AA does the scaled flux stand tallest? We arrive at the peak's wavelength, 4149.82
